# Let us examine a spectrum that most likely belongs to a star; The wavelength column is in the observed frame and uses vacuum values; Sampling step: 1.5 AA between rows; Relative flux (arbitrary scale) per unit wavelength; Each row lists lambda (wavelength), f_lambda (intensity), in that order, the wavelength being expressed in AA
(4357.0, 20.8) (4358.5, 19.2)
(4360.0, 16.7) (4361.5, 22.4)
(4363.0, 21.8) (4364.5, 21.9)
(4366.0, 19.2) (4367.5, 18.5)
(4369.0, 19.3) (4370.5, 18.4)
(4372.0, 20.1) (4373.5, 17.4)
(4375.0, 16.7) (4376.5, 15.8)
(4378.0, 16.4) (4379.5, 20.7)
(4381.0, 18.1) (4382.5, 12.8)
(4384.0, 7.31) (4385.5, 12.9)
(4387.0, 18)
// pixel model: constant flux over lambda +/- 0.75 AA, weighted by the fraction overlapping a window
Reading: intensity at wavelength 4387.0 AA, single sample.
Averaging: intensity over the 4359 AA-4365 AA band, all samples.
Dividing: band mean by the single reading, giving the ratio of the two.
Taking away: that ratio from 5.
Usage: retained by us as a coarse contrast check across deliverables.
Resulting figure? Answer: 3.9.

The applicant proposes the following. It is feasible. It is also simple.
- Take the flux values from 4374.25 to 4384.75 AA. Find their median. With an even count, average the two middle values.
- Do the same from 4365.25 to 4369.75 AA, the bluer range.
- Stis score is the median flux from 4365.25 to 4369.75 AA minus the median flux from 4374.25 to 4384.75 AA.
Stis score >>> 2.80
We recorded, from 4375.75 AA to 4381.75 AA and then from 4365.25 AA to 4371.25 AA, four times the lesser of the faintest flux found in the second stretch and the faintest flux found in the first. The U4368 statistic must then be 63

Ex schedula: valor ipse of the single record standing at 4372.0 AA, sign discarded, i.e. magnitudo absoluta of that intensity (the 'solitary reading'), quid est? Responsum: 20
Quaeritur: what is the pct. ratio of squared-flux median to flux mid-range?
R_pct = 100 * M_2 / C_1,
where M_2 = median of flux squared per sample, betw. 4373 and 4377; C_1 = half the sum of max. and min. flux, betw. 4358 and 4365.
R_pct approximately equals 1427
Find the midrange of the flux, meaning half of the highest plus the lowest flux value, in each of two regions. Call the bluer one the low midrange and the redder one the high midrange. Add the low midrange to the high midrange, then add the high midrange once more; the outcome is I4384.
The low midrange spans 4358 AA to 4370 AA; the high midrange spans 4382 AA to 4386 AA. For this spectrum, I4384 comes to 40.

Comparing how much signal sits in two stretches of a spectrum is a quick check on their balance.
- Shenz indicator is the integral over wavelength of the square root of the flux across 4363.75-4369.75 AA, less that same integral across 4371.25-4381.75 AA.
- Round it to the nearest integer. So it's -18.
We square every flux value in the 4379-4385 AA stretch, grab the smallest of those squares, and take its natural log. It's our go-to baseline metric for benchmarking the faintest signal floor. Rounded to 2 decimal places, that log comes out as 3.98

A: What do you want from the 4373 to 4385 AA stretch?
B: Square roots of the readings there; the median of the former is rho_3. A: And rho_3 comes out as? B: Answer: 4.07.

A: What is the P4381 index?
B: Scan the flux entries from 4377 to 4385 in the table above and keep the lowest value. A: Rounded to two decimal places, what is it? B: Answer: 7.31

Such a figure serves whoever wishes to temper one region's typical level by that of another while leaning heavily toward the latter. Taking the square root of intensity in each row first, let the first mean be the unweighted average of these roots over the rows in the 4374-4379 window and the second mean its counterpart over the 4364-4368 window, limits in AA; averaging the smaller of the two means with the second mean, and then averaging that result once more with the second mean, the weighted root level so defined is 4.35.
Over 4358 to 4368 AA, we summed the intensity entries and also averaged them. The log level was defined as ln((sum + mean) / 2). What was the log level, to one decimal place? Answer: 4.4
